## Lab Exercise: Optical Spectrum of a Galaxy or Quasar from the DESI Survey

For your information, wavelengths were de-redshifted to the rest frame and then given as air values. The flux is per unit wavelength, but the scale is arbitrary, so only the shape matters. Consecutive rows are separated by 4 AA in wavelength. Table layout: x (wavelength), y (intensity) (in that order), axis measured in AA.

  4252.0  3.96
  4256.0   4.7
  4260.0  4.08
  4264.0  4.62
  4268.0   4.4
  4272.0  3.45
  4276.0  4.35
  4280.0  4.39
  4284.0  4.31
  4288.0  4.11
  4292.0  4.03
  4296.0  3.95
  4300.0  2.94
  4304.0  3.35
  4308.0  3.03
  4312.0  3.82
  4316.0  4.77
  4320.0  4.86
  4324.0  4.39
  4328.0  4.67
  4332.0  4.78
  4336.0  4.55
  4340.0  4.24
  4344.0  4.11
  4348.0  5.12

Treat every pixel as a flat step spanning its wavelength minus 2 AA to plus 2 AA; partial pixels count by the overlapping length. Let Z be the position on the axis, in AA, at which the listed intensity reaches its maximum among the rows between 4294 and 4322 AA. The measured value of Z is 4320.0 AA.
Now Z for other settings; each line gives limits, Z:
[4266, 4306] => 4268.0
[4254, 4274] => 4256.0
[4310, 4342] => 4320.0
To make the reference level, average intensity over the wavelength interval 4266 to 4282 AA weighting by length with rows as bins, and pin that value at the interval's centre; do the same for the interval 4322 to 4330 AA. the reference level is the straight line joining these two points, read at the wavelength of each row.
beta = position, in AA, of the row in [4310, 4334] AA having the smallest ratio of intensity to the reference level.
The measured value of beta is 4312.0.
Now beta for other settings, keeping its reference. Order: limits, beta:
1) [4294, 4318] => 4300.0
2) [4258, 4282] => 4272.0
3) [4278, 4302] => 4300.0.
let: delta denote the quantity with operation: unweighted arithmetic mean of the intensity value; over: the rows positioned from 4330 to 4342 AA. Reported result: 4.52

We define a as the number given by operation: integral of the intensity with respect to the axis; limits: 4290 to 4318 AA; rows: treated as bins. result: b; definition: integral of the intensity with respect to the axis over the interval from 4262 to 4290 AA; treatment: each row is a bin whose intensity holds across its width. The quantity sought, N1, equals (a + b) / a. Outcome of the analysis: 2.14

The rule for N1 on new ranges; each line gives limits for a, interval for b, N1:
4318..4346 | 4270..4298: 1.90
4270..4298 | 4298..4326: 1.95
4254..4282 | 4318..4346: 2.05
